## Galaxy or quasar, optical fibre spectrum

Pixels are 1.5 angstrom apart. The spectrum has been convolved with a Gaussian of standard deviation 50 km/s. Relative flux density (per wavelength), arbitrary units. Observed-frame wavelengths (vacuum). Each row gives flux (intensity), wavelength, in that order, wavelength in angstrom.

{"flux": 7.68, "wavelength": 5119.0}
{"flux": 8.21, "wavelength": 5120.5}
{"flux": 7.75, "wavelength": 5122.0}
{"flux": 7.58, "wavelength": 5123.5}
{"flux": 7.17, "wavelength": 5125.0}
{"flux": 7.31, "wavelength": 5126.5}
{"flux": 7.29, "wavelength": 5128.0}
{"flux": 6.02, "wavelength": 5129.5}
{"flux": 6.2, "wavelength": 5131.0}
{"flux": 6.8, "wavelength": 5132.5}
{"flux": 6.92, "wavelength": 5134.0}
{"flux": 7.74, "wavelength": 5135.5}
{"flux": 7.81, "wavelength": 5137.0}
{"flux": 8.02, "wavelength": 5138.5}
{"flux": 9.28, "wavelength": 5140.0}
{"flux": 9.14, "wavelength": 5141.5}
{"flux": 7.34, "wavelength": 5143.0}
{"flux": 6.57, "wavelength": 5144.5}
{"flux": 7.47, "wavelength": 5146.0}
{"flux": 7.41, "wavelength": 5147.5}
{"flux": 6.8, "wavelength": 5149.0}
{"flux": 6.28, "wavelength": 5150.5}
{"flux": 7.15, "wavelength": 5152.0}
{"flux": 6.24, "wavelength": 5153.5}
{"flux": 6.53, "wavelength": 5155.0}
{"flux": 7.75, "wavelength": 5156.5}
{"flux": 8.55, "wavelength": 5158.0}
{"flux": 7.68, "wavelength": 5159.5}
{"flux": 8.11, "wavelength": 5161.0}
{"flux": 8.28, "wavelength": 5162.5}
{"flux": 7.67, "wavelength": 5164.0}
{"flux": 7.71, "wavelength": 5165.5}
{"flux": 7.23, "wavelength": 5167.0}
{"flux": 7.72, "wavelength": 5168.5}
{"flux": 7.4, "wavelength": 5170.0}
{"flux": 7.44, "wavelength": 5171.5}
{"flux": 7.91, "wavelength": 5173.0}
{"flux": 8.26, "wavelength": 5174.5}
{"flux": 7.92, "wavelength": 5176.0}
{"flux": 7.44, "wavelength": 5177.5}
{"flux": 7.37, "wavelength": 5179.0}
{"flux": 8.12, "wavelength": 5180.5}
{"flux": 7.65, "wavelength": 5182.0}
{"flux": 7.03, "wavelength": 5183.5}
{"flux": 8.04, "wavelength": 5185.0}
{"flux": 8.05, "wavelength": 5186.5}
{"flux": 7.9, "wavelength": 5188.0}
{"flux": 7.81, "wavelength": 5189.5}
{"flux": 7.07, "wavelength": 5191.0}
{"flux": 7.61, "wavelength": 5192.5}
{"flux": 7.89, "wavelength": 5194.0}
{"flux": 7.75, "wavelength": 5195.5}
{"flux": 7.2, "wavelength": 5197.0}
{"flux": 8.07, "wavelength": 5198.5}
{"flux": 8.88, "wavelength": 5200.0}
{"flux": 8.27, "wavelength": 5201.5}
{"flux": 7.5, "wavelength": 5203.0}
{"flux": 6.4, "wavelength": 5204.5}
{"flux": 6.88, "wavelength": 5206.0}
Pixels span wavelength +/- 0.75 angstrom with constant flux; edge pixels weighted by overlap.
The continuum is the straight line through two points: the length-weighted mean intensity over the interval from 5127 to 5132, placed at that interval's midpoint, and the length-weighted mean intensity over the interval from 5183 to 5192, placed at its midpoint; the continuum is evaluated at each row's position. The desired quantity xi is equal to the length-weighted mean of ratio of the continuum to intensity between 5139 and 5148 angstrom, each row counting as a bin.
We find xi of 0.880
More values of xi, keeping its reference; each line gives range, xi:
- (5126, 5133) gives 0.986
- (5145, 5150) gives 0.969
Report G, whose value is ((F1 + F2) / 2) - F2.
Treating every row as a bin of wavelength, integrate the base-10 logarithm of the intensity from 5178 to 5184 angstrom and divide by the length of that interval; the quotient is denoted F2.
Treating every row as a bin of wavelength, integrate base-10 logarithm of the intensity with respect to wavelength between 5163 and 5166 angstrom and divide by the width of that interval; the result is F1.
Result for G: 0.005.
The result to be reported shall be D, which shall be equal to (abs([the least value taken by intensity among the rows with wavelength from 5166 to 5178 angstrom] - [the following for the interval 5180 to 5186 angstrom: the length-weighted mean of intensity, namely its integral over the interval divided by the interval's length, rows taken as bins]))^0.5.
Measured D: 0.69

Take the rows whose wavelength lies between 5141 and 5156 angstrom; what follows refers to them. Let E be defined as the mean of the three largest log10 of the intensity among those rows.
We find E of 0.901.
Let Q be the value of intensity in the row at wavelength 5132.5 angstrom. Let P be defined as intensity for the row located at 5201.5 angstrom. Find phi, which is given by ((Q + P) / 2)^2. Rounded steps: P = 8.27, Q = 6.8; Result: 56.8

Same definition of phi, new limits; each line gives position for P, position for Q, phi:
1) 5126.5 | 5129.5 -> 44.4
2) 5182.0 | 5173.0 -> 60.5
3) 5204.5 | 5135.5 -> 50.0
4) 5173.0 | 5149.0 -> 54.1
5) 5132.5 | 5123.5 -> 51.7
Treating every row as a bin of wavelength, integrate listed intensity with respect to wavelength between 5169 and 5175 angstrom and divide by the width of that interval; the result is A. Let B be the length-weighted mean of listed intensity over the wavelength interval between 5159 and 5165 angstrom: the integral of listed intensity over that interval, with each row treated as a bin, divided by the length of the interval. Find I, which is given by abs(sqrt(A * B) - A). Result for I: 0.10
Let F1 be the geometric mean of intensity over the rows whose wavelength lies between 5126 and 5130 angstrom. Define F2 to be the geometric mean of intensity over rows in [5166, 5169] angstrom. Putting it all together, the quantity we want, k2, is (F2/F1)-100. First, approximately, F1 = 6.85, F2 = 7.47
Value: -98.9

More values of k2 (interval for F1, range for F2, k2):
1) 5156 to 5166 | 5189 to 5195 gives -99.0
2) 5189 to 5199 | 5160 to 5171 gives -99.0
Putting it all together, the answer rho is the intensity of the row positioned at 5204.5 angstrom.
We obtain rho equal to 6.4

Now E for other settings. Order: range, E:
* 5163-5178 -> 0.905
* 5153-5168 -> 0.920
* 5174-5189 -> 0.911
